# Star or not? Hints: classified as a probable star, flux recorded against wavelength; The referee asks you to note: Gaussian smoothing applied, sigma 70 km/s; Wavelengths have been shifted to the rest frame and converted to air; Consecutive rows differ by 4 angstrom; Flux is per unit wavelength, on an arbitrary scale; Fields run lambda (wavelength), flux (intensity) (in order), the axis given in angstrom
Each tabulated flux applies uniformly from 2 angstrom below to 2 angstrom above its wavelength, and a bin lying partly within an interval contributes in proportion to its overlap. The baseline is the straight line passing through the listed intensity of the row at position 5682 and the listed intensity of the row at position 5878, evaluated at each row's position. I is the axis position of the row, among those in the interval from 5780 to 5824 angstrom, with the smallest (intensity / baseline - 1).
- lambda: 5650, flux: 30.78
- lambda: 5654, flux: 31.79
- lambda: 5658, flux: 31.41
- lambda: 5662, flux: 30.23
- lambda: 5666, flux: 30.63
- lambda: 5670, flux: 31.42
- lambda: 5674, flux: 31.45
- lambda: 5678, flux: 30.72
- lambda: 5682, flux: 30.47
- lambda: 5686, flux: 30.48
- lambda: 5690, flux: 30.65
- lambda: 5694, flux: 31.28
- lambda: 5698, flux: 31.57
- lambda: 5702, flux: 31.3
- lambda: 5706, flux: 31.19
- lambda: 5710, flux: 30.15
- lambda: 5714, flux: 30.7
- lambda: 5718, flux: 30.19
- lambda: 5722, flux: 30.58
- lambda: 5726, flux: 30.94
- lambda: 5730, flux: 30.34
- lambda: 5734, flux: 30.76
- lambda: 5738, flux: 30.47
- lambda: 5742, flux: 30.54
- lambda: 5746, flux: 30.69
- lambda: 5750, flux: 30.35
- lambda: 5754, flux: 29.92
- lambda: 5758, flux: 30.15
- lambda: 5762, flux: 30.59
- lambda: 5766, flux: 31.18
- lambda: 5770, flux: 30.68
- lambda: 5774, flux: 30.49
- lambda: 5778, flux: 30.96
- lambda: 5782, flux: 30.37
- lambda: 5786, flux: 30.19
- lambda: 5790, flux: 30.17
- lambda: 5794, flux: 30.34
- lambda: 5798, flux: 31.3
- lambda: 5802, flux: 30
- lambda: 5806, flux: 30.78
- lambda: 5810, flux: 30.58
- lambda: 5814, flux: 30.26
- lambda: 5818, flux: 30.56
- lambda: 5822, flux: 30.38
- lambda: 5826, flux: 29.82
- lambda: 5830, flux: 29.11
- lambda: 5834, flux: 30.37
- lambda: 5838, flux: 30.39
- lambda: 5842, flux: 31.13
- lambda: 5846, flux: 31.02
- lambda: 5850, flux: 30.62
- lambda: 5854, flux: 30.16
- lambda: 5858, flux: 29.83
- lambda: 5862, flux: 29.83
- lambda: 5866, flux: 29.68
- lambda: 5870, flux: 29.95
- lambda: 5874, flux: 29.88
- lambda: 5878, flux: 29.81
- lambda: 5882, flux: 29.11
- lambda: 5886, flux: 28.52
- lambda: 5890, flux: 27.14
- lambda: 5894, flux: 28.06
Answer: 5802 angstrom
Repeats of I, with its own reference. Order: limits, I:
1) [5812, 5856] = 5830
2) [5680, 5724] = 5710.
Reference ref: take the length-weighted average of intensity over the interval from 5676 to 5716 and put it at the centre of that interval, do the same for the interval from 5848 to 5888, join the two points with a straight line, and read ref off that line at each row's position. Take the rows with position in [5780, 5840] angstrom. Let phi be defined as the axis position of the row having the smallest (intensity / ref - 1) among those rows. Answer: 5830 angstrom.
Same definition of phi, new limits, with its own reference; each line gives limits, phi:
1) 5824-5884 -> 5830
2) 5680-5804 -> 5710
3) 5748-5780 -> 5754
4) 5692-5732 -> 5710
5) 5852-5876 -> 5866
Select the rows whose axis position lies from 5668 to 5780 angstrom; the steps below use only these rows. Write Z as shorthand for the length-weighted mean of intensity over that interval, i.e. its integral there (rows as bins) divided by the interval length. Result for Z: 30.72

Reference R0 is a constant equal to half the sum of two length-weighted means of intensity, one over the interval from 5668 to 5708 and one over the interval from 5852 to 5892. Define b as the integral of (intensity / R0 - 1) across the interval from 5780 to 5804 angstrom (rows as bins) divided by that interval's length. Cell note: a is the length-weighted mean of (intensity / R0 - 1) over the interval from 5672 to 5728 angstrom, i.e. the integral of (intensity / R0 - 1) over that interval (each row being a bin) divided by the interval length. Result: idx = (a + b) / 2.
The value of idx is 0.0130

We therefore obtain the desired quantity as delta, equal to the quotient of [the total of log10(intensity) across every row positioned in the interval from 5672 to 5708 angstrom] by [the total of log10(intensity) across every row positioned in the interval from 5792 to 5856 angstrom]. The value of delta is 0.6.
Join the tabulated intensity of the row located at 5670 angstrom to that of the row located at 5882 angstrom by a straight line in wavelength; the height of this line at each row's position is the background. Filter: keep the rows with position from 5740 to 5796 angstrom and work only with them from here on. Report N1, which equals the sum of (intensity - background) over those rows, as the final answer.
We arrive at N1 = 2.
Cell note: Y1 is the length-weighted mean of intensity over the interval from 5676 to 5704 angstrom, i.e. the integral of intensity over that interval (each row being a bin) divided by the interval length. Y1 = 30.9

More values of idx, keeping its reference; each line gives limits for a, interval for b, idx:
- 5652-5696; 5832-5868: 0.0141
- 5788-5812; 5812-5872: 0.0048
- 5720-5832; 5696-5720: 0.0141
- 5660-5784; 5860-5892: -0.0085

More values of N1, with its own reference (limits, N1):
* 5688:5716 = -1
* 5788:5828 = 5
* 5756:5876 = 16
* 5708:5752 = -3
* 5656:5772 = -6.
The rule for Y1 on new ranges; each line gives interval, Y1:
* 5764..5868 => 30.4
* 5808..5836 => 30.2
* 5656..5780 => 30.7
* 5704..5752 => 30.6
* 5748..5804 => 30.5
